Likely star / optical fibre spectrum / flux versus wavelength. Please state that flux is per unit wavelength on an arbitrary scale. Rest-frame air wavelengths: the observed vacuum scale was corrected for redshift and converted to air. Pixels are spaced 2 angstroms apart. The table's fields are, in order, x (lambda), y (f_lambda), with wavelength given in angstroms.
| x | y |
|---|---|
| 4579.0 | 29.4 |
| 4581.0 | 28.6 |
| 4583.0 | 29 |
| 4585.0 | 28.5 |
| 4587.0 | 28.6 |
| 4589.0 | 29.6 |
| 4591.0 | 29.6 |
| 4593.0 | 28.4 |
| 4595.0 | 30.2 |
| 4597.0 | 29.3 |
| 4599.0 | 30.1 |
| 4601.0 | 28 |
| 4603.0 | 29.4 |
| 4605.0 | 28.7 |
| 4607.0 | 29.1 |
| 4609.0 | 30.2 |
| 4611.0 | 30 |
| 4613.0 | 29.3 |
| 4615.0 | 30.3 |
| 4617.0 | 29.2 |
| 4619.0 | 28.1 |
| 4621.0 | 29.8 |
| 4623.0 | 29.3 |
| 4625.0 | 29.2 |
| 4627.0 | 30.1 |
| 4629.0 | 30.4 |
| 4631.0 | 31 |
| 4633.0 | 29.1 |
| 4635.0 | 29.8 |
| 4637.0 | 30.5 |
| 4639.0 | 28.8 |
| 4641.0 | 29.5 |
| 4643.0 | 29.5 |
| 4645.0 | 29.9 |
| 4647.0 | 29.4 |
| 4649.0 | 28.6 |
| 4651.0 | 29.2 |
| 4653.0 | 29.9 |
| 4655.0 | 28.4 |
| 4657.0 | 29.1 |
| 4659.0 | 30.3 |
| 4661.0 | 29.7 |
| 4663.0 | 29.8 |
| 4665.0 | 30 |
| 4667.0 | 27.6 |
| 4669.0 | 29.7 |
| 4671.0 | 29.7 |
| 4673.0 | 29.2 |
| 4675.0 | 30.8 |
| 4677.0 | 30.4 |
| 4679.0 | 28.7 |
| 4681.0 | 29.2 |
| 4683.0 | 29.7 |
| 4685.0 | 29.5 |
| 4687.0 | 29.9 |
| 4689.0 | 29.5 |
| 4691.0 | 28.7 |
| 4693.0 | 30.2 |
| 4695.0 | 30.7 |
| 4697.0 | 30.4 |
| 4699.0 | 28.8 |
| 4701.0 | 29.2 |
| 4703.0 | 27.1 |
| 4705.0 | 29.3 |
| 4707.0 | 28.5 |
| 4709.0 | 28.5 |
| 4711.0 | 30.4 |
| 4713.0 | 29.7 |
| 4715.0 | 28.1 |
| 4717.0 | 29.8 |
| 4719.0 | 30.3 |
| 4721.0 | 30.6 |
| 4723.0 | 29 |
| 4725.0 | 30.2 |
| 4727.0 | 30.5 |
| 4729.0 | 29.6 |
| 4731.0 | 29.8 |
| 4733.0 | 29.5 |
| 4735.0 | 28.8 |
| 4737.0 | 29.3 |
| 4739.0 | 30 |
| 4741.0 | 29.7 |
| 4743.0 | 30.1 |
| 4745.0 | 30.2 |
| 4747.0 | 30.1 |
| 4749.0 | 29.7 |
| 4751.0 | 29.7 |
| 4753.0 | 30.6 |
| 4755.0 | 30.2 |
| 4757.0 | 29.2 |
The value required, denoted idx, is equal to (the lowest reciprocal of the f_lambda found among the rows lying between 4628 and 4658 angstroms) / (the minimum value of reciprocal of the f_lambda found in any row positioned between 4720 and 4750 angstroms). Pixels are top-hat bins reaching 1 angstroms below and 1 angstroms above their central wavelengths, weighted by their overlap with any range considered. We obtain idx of 0.99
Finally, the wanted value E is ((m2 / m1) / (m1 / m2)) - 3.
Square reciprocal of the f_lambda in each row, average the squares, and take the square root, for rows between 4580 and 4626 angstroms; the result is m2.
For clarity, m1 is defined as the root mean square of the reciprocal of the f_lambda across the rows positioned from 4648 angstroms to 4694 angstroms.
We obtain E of -1.98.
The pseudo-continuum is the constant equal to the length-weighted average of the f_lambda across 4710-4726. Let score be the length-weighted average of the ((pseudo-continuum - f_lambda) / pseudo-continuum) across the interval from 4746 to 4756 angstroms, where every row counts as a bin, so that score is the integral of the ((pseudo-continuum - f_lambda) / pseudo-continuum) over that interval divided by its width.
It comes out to -0.010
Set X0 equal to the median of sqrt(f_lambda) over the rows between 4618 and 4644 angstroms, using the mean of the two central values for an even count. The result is 5.43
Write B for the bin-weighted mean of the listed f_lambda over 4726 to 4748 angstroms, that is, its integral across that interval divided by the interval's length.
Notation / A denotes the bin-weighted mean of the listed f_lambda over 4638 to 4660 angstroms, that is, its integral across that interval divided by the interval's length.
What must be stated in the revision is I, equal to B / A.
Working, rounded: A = 29.3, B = 29.8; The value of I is 1.015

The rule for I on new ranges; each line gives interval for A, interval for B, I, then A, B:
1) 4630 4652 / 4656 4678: 1.003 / 29.6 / 29.7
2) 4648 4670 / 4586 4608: 0.996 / 29.3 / 29.2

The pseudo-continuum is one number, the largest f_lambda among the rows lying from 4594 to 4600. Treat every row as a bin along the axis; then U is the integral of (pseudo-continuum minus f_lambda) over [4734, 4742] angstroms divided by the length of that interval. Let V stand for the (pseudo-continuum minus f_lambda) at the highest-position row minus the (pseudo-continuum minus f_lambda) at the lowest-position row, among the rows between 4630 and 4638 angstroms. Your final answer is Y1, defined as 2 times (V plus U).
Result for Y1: 2.5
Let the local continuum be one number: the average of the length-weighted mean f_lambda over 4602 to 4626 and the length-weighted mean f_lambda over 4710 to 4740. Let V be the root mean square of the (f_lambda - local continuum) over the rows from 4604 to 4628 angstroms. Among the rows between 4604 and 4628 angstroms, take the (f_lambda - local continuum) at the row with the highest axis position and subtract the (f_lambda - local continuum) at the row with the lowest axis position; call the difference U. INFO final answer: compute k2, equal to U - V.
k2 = 0.8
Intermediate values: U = 1.40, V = 0.64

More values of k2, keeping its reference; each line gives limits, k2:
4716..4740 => -0.4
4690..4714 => 0.0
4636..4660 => -0.8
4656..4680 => -1.2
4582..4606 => -1.1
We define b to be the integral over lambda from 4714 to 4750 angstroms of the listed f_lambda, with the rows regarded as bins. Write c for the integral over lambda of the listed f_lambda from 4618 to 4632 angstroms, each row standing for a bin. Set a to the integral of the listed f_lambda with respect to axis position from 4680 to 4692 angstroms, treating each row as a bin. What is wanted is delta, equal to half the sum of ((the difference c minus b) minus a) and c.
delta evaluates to -296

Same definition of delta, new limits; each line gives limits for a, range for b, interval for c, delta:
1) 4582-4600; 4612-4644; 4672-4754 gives 1691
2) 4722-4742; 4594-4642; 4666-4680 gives -594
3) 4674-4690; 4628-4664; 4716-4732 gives -291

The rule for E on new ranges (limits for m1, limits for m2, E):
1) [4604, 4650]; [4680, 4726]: -1.99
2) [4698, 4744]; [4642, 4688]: -2.00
